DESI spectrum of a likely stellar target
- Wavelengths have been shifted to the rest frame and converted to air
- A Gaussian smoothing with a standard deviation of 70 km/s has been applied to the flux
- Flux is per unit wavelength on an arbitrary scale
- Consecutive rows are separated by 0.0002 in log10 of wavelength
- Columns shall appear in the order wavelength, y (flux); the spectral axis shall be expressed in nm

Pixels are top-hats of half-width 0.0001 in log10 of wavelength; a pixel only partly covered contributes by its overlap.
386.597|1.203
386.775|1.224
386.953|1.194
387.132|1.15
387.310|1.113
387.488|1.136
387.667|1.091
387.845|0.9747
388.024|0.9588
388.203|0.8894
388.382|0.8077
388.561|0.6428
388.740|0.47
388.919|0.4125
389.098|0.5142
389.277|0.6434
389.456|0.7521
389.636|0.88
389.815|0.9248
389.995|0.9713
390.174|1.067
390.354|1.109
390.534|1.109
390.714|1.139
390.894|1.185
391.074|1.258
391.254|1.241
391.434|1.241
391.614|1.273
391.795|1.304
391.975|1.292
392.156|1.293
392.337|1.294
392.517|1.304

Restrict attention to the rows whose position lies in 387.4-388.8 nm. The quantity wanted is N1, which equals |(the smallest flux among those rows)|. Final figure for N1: 0.47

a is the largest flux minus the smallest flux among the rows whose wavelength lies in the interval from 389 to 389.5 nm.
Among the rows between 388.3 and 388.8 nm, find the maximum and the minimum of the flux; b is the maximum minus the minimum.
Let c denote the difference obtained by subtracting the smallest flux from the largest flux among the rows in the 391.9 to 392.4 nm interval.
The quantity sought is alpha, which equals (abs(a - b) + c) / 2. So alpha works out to 0.05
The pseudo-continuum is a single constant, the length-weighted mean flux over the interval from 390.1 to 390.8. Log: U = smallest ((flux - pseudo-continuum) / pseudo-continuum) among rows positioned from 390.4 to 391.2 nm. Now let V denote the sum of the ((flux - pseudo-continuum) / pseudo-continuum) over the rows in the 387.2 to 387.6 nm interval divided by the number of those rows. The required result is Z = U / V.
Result 0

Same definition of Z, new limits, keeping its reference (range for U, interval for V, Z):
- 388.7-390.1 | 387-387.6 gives -25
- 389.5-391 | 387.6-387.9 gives 3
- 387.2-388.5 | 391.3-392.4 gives -2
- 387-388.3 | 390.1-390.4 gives 12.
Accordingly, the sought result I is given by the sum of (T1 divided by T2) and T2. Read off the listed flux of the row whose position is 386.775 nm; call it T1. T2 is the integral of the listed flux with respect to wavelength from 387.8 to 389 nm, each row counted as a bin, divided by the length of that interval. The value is 2.4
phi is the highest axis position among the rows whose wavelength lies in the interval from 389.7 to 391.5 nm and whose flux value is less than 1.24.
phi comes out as 390.894 nm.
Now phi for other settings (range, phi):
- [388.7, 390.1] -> 389.995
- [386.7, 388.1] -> 388.024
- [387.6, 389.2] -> 389.098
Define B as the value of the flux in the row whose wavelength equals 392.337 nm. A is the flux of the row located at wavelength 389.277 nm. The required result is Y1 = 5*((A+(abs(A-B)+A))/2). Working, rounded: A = 0.6434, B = 1.294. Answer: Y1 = 4.8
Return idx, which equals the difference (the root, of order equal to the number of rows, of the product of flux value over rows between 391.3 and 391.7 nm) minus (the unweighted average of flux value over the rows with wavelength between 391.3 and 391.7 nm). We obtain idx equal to -0.0001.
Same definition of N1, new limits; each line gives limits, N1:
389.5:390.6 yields 0.88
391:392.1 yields 1.24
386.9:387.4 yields 1.11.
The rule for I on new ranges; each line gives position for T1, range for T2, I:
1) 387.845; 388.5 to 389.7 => 2.2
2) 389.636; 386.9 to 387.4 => 1.9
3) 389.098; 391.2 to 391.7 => 1.7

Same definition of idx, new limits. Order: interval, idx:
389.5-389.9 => -0.0003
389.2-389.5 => -0.0021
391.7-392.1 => 0.0000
